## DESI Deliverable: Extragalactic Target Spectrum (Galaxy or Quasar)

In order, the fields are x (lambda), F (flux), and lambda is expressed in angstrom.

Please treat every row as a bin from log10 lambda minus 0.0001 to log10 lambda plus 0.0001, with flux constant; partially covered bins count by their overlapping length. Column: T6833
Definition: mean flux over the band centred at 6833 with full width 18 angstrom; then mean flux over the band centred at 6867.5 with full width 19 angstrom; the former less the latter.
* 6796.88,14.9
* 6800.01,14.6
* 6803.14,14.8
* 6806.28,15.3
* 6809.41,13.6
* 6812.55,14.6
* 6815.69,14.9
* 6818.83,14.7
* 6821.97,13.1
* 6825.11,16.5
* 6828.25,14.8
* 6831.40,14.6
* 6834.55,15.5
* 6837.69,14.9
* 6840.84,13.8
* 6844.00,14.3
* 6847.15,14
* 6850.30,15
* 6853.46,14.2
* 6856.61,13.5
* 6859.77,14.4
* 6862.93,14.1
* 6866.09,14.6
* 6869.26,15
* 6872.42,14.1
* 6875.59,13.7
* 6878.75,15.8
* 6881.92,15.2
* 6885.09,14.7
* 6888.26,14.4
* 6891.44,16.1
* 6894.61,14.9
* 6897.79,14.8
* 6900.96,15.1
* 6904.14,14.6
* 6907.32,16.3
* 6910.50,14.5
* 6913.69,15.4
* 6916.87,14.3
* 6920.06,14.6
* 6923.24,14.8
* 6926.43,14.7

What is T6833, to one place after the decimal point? 0.7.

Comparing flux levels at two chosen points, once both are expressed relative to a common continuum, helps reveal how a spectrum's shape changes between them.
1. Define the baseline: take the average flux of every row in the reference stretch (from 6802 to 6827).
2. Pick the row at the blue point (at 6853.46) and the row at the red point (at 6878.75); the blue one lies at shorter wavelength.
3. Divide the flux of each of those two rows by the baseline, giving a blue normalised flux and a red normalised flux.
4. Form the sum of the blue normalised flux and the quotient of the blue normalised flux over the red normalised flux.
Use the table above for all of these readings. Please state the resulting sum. 1.87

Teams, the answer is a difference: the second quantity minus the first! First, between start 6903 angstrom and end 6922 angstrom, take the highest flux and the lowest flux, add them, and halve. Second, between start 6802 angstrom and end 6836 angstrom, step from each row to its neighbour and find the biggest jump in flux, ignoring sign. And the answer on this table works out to -11.9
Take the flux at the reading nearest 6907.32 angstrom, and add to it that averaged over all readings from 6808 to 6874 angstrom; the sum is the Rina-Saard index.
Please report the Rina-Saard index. 30.8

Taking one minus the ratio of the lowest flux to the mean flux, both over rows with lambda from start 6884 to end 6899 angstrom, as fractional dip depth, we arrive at 0.04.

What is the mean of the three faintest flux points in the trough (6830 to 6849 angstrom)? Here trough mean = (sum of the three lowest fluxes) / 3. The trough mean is 14.0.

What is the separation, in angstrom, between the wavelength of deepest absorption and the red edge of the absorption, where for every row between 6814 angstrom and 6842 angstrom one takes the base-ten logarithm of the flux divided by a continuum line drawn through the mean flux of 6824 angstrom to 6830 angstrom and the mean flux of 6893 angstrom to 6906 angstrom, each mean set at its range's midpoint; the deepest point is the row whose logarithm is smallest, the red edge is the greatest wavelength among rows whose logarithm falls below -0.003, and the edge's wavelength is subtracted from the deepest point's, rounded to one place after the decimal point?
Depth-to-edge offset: -18.9 angstrom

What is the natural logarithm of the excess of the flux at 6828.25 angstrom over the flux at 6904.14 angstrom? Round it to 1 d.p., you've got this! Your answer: -1.6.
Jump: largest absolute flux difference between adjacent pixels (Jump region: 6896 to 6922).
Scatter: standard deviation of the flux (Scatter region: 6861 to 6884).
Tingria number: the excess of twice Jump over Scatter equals 2.9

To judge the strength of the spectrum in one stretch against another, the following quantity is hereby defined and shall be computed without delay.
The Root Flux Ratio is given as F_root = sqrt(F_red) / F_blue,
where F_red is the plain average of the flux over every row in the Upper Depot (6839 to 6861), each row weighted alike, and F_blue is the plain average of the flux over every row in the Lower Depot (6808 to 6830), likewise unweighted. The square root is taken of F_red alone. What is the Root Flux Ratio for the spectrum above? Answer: 0.258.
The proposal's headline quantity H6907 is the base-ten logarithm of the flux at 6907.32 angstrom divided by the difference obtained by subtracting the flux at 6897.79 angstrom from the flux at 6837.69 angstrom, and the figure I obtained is 2.21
